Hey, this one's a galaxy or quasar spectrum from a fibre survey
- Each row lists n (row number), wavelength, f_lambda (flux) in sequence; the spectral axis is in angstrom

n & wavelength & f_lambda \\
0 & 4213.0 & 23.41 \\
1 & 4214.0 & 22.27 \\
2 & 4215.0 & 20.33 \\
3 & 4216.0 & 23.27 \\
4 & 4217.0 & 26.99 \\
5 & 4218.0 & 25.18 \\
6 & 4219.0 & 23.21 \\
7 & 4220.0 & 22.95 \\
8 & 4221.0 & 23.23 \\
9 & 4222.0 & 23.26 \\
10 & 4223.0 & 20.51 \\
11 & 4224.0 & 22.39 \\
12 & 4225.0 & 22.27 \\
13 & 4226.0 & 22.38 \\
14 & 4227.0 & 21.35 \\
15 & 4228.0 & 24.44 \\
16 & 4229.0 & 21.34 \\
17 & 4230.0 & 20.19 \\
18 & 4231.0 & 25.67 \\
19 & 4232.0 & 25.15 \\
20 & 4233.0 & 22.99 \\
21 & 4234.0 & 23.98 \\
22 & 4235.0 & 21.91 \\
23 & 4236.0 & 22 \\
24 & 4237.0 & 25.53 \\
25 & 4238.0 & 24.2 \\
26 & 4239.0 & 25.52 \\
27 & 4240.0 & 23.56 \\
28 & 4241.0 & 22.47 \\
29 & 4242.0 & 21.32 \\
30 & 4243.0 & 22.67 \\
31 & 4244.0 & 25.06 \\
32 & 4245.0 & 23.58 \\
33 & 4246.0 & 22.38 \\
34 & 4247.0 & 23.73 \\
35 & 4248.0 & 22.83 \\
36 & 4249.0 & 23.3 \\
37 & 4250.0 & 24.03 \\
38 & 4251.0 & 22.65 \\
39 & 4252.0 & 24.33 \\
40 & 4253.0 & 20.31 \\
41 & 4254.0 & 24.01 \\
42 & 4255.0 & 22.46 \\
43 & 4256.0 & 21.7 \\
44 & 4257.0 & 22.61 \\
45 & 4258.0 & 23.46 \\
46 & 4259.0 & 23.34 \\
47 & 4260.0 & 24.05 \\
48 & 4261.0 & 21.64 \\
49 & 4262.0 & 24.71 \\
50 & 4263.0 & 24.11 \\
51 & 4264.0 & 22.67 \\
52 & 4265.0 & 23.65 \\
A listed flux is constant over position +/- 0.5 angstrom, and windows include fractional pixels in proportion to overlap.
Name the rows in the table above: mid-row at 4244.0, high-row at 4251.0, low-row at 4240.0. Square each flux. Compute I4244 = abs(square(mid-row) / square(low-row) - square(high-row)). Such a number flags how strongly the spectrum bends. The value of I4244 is 512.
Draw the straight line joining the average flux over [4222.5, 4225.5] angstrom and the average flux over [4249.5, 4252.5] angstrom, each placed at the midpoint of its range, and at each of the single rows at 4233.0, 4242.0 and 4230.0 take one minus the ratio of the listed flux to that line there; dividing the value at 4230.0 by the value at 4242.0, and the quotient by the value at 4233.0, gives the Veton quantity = -43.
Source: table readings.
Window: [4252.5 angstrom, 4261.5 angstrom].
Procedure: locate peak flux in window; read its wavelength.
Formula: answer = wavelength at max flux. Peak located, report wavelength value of 4260.0 angstrom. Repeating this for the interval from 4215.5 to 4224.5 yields 4217.0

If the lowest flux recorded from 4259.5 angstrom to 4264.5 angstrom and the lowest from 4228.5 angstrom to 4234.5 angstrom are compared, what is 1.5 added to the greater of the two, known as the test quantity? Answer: 23.1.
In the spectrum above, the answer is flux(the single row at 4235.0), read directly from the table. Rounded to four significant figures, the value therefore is 21.91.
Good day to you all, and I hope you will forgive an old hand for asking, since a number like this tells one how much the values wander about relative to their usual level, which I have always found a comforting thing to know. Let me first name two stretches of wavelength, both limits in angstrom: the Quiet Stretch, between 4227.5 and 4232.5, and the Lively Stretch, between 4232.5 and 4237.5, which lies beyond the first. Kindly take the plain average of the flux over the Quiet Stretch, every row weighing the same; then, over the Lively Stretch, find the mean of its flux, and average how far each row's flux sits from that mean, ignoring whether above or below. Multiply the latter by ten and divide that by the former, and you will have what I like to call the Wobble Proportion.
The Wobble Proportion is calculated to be 0.50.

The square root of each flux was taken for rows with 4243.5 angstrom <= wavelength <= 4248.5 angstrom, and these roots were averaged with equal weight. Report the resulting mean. 4.85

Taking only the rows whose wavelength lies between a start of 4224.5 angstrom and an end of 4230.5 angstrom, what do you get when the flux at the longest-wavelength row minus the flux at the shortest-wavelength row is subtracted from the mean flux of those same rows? 24.1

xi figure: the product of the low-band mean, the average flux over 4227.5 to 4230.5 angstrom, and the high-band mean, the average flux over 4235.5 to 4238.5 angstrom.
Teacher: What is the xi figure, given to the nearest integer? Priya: 526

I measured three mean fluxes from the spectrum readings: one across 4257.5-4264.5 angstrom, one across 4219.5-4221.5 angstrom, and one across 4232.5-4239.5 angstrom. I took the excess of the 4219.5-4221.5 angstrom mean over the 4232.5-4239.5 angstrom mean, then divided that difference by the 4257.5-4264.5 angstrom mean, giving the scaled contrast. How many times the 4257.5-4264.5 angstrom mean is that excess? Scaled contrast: -0.027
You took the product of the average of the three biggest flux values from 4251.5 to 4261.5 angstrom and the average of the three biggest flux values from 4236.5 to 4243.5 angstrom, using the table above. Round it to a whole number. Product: 605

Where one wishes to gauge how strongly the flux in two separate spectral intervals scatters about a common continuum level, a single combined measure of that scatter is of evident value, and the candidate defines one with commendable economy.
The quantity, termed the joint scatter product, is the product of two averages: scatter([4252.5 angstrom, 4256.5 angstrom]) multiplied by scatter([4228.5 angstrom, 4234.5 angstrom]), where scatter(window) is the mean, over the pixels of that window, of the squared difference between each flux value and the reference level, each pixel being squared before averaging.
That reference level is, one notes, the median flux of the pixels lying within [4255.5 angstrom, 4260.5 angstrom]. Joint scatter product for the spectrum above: 13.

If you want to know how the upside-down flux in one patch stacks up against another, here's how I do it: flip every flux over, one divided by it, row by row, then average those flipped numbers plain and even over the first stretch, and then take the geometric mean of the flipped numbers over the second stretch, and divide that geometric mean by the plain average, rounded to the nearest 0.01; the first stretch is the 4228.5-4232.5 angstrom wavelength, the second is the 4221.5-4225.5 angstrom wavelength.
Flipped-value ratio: 1.03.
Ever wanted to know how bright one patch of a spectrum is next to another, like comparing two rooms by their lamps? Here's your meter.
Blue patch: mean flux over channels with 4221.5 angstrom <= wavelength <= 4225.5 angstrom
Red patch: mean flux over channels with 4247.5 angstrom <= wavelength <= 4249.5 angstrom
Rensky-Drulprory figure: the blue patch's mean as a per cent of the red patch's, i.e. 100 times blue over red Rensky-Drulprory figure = 96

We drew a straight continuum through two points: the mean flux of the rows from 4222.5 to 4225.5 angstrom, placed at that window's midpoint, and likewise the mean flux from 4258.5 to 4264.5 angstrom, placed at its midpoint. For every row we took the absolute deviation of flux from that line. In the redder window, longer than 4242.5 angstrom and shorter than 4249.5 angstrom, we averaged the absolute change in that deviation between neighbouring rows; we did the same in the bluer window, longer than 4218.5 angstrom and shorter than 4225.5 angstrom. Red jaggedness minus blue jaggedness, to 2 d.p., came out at 0.79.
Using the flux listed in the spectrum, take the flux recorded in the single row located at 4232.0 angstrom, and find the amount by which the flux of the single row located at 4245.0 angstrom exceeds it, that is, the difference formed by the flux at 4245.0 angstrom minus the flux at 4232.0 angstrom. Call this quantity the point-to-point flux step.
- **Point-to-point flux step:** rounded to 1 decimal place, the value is -1.6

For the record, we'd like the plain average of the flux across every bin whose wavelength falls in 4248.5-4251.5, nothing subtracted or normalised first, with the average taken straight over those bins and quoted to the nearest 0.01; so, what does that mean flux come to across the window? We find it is 23.33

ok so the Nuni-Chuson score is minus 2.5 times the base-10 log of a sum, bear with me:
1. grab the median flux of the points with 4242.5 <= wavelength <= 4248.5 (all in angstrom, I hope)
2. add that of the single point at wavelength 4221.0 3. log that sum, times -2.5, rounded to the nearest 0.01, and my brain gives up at -4.17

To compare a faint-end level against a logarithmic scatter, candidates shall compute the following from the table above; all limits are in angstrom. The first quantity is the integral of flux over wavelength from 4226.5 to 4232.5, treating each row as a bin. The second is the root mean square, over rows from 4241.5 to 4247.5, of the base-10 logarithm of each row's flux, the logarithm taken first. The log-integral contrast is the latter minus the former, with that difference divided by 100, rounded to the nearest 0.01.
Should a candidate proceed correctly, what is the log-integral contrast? -1.37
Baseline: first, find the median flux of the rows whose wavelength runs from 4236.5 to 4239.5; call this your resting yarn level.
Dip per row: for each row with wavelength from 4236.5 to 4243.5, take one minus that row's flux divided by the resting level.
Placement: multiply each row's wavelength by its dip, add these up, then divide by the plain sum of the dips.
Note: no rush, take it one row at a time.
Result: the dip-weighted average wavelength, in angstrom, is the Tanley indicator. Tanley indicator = 4241.3 angstrom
